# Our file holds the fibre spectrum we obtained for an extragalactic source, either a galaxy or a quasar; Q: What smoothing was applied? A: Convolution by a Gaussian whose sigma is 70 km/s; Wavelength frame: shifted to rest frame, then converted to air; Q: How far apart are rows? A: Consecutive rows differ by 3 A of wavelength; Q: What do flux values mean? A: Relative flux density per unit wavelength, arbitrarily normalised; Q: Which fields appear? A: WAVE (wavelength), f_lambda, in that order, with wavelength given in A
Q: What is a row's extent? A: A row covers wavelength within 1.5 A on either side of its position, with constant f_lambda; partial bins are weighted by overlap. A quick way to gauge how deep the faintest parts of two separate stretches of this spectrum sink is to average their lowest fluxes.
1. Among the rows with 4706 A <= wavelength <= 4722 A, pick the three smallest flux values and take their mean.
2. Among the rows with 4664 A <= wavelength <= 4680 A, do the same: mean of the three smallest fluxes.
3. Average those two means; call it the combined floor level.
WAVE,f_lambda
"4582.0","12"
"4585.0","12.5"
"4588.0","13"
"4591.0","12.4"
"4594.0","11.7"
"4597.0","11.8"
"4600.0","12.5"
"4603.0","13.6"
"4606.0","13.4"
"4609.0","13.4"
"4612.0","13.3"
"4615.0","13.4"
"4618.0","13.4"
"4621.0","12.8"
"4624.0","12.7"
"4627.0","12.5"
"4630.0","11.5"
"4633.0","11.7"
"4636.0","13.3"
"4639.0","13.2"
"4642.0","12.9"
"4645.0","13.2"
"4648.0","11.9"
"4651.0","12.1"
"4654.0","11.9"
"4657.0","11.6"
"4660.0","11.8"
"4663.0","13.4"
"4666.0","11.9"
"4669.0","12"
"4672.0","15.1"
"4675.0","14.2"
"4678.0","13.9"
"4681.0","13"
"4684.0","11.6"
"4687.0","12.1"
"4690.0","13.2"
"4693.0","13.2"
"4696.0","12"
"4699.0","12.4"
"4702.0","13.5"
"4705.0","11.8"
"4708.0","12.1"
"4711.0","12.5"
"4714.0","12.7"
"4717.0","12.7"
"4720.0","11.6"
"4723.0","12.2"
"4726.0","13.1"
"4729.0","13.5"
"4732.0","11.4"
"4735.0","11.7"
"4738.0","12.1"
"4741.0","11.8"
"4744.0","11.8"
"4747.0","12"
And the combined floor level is 12.3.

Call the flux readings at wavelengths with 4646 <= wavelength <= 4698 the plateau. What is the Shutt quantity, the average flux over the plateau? 12.6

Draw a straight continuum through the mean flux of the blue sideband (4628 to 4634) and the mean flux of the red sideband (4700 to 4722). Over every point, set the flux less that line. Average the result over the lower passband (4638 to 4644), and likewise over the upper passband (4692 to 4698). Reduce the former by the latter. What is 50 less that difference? 49.0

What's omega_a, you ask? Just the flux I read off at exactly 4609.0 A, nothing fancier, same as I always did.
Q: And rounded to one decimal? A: 13.4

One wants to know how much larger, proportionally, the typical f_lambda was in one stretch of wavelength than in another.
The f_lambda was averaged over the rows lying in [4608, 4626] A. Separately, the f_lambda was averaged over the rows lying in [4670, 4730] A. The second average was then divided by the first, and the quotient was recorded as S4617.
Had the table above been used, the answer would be 0.97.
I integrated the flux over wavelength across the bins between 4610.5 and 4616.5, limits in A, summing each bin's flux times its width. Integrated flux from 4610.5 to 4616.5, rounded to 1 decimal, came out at 80.1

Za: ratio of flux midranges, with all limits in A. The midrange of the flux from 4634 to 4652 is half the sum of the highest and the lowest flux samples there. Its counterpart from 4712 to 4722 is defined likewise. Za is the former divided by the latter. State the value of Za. 1.04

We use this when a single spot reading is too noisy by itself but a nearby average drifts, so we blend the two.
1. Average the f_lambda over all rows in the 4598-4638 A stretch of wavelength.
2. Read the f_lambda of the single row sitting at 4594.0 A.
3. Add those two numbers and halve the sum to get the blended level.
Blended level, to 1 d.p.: 12.3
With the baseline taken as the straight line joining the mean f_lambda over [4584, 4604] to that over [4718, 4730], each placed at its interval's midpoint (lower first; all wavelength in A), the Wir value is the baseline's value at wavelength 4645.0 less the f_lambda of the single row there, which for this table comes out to -0.7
